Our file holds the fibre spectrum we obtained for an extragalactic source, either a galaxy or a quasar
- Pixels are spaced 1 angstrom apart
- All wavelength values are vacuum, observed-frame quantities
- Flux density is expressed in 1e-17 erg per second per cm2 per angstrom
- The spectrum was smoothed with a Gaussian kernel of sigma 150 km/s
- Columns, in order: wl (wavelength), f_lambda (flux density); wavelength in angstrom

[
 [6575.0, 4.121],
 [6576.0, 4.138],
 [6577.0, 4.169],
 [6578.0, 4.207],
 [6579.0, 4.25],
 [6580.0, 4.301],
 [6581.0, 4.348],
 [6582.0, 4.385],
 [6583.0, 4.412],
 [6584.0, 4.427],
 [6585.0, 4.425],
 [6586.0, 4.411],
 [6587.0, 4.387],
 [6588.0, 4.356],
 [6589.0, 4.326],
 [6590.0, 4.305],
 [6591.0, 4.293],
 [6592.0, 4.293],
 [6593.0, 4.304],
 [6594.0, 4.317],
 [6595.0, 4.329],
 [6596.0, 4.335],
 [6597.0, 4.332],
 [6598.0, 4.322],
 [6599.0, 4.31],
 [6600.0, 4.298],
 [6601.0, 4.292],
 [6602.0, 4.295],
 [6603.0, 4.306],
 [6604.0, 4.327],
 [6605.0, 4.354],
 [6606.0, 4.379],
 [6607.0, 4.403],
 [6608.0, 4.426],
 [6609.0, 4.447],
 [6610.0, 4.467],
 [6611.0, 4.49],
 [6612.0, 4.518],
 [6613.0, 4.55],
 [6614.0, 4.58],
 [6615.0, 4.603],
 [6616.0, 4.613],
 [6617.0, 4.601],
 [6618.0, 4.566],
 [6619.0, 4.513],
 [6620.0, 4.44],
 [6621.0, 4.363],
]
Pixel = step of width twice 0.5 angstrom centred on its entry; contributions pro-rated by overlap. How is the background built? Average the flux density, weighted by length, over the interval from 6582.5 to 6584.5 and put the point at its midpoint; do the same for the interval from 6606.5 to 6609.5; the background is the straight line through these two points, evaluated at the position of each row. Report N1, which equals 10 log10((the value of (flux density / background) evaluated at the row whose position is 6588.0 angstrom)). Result -0.06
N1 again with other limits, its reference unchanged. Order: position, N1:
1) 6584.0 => 0.01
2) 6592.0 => -0.13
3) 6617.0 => 0.17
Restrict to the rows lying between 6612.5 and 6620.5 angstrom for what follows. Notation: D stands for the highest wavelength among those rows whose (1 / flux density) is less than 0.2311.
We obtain 6620.0 angstrom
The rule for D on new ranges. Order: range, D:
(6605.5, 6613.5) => 6613.0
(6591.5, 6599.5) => 6597.0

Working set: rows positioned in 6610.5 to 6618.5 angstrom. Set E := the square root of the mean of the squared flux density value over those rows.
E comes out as 4.57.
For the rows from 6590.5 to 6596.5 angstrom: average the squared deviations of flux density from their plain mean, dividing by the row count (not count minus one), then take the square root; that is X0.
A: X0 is 0.016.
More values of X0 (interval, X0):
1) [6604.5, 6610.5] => 0.039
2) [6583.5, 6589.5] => 0.037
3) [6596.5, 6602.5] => 0.015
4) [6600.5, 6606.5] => 0.032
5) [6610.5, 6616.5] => 0.044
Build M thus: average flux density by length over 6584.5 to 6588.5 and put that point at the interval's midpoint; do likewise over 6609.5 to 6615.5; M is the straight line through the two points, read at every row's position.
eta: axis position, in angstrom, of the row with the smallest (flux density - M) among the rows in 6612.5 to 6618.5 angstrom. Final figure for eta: 6618.0 angstrom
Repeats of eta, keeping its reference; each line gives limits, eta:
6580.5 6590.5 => 6590.0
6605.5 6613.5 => 6606.0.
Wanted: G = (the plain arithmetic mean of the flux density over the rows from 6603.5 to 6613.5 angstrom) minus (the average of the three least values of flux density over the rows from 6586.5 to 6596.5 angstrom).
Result 0.14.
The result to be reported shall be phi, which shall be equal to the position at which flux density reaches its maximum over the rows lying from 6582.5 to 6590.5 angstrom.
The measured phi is 6584.0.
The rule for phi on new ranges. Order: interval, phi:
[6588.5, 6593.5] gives 6589.0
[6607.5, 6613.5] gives 6613.0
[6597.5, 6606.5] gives 6606.0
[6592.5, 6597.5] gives 6596.0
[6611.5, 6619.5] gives 6616.0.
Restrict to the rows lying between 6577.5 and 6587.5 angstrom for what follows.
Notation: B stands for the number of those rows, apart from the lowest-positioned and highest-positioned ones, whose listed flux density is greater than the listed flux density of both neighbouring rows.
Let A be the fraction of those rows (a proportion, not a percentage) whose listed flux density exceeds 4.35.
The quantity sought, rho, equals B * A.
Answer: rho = 0.6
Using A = 0.6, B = 1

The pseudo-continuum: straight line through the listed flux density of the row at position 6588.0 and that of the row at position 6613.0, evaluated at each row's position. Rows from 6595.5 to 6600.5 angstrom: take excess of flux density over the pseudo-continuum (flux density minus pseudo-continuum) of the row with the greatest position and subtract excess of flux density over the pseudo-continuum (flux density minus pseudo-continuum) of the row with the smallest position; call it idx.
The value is -0.07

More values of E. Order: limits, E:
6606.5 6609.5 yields 4.43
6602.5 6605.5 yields 4.33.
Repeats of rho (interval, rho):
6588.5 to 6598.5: 0.0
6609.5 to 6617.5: 1.0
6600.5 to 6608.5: 0.0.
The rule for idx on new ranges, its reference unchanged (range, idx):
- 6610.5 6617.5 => 0.06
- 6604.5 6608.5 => 0.05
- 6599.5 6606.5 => 0.03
